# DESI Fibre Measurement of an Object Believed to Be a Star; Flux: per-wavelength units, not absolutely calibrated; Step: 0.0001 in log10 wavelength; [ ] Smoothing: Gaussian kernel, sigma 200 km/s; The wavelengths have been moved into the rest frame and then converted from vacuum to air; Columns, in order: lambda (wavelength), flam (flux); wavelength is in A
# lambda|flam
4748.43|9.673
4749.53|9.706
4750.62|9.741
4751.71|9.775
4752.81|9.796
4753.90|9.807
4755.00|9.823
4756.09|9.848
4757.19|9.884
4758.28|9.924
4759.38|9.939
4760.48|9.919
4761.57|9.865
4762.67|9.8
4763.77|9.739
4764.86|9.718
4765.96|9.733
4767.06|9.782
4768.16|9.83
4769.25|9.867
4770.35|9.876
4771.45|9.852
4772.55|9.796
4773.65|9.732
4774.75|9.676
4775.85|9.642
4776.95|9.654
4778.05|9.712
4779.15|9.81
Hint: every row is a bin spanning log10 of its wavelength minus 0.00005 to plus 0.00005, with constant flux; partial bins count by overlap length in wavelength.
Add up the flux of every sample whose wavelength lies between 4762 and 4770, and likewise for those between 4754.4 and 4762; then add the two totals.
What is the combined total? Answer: 137.7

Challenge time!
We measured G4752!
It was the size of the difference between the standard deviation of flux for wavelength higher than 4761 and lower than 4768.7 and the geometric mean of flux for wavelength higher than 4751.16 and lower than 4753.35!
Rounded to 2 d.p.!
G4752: 9.73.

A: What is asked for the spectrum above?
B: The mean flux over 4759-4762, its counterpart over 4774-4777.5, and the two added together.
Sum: 19.6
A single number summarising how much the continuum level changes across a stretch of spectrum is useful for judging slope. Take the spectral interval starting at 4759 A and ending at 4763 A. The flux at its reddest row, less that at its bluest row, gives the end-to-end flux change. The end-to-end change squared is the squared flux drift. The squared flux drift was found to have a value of 0.019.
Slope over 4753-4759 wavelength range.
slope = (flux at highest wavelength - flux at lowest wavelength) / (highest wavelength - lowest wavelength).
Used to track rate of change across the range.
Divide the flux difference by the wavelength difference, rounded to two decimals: 0.03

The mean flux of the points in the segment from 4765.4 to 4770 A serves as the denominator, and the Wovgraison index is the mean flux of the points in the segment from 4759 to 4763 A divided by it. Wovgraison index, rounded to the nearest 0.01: 1.01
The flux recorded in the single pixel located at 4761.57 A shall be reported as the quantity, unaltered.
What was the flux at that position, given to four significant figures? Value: 9.865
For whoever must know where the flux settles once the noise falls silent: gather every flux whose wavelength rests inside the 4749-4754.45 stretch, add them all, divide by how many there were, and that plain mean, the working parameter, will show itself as 9.77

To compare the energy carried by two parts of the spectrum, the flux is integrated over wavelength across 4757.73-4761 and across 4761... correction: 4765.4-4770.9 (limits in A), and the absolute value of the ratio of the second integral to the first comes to 1.7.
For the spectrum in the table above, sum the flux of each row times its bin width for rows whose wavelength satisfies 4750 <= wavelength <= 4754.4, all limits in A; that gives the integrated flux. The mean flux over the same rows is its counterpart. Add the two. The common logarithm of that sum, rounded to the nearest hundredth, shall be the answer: 1.72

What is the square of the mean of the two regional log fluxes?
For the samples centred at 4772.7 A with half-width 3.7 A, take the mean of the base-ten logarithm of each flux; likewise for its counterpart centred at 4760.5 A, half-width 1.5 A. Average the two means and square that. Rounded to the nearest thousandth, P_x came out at 0.986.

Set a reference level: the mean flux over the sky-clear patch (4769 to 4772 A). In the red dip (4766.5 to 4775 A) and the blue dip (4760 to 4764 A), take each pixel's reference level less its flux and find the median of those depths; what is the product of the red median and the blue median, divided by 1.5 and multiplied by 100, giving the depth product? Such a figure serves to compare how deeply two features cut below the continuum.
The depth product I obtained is 0.1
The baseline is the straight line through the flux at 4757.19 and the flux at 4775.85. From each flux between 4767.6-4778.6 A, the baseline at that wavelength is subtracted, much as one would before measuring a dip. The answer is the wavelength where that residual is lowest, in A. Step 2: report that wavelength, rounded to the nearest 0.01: 4775.85 A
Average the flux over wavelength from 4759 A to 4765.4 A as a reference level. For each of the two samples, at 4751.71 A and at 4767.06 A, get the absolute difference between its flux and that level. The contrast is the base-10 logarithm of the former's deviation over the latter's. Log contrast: 0.06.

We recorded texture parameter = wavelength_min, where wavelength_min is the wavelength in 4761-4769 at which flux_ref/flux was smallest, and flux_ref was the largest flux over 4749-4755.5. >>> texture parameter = 4761.57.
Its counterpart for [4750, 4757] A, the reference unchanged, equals 4756.09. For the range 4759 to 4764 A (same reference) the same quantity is 4759.38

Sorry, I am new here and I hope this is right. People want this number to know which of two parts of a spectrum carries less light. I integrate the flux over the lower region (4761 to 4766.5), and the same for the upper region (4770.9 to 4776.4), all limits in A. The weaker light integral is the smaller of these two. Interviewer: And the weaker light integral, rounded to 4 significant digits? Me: 53.53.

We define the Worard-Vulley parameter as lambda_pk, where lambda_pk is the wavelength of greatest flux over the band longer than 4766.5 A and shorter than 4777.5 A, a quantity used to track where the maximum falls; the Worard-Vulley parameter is 4770.35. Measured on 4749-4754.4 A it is 4753.90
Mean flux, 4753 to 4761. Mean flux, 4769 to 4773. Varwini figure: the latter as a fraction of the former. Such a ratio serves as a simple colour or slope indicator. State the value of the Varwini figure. 0.997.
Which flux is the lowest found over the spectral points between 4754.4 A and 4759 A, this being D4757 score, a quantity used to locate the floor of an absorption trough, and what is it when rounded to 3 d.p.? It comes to 9.823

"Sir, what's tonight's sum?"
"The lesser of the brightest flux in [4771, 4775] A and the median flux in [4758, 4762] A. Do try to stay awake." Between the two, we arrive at 9.85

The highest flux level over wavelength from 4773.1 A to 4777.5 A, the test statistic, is 9.732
